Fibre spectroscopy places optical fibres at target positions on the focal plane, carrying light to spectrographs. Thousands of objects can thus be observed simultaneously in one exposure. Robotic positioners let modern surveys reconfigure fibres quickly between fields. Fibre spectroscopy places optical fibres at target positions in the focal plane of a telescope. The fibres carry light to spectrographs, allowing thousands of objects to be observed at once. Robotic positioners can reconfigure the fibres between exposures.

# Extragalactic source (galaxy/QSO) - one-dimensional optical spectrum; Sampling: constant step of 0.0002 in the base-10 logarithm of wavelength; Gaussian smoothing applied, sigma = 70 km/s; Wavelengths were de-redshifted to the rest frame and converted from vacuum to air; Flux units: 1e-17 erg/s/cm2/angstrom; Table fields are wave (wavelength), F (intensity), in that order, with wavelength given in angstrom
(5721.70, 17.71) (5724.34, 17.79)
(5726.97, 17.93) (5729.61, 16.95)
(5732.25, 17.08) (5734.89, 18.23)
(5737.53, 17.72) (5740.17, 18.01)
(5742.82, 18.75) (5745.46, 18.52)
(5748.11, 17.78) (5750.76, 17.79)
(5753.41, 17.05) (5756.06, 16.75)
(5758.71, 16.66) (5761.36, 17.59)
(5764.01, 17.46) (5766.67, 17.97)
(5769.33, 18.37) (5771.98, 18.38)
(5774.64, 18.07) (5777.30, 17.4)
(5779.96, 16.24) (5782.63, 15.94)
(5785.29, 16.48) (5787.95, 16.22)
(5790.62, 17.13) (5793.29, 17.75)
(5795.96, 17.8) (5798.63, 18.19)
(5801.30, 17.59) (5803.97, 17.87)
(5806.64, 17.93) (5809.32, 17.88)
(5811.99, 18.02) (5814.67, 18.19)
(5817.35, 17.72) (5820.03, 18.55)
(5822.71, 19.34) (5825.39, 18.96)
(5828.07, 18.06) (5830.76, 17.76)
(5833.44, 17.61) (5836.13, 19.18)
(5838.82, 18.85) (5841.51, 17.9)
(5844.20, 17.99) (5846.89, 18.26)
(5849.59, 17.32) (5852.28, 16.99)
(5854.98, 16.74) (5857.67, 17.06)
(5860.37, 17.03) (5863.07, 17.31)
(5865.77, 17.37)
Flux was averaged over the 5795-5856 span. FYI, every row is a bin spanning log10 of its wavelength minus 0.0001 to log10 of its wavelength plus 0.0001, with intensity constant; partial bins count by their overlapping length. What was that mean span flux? 18.0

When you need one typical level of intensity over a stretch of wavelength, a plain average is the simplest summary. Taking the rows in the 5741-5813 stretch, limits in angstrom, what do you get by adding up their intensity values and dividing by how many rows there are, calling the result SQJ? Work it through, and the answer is 17.5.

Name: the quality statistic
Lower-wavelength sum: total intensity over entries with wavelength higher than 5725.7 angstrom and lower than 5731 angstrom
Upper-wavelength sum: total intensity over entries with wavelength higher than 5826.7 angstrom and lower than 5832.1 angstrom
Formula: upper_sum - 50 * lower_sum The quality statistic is -1708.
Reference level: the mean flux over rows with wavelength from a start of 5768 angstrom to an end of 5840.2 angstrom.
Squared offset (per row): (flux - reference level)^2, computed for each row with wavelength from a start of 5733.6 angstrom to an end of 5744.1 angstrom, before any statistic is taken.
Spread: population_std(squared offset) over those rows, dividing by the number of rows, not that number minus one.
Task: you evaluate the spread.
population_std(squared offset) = 0.3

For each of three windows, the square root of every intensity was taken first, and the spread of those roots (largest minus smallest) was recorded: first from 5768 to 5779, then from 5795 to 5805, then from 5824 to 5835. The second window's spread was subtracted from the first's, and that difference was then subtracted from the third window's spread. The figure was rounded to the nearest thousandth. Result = 0.113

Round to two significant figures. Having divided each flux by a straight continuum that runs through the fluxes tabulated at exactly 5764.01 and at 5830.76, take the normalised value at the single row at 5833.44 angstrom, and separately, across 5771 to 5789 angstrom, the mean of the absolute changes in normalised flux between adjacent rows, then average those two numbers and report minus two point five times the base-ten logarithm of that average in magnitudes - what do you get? 0.73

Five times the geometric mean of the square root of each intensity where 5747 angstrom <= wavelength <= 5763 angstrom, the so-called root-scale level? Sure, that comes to 20.8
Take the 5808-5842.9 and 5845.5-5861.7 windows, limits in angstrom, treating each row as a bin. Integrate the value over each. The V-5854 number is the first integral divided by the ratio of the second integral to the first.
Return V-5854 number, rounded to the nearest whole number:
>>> 1463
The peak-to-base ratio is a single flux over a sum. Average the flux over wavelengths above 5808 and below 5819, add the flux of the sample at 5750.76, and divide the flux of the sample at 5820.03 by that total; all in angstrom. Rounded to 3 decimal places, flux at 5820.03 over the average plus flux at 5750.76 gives 0.519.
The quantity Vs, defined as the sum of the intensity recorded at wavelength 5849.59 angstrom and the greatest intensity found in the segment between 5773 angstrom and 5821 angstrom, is 35.9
